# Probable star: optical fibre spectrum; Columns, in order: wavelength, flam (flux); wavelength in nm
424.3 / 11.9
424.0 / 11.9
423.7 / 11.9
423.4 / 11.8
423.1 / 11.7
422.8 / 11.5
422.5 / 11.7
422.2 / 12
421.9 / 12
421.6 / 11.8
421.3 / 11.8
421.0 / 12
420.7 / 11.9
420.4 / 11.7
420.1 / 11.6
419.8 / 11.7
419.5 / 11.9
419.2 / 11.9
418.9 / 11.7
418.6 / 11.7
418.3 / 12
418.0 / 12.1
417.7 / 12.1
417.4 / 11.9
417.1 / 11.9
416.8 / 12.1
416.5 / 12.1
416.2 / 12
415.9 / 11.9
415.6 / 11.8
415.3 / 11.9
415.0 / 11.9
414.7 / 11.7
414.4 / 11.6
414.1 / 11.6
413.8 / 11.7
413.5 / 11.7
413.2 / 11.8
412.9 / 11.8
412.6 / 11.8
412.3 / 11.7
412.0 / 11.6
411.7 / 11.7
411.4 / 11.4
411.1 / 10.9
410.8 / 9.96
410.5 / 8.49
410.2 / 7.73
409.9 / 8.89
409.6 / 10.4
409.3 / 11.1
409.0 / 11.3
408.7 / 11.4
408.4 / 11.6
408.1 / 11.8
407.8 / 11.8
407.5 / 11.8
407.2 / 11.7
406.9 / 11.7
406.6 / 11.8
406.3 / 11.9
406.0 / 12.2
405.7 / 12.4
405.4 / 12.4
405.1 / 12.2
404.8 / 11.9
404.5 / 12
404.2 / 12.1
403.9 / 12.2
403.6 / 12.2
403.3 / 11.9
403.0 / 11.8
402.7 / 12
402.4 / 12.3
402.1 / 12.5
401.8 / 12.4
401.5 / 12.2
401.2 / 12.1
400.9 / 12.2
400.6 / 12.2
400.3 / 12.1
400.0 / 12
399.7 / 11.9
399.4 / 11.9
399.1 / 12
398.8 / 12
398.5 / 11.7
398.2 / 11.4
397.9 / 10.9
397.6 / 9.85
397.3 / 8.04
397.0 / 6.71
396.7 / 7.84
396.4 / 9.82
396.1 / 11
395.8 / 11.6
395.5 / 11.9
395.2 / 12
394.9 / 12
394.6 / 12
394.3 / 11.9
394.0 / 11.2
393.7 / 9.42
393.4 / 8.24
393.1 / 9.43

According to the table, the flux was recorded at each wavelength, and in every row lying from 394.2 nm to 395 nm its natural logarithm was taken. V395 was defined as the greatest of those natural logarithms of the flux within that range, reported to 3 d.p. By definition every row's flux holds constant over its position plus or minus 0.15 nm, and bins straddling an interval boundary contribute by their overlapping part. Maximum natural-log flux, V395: 2.485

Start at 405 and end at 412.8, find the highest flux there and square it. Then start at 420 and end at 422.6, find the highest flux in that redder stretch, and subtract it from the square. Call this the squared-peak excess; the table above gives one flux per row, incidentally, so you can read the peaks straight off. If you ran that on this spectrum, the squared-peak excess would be 142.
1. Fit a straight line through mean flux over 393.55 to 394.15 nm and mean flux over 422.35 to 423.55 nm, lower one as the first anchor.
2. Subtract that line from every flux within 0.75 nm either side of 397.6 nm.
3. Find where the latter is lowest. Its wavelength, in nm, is 397.0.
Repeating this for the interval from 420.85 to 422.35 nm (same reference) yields 421.6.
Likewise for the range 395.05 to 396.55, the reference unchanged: 396.4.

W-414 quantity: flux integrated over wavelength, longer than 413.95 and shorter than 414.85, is 10.5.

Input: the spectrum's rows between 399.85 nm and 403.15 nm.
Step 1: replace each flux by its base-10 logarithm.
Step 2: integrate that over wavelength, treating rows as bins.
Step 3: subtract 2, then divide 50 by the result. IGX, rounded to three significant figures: 31.6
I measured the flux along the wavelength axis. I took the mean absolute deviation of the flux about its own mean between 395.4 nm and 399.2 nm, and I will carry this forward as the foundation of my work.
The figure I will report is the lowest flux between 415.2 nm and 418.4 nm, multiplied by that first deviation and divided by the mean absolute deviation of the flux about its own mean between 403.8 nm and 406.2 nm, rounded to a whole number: 132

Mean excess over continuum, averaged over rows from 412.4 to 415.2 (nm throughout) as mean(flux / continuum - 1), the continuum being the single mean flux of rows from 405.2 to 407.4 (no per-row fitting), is -0.023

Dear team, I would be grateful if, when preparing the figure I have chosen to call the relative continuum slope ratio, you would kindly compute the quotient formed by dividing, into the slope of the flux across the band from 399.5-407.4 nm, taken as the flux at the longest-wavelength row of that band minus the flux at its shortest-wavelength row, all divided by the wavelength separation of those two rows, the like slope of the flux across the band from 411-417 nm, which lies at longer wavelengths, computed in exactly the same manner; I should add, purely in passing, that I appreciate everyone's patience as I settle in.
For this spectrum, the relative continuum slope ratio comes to 0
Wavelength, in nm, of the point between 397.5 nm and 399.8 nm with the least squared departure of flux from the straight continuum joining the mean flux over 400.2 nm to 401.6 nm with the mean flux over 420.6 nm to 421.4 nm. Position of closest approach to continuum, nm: 399.1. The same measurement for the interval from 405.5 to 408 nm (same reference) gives 406.0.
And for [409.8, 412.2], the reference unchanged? 411.7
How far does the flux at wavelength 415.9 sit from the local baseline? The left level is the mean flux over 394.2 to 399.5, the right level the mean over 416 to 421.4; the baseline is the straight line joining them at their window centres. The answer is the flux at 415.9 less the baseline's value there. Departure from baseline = 0.15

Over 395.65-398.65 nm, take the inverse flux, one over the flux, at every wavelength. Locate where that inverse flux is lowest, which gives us 398.5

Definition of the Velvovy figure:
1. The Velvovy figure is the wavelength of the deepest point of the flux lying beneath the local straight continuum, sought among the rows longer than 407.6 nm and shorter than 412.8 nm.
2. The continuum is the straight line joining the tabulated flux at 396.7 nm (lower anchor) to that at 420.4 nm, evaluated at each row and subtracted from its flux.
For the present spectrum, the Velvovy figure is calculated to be 410.2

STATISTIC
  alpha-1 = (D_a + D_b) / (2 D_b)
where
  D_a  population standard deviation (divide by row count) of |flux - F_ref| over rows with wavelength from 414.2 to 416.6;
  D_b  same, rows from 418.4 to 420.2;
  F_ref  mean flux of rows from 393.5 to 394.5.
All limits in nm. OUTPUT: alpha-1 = 1.2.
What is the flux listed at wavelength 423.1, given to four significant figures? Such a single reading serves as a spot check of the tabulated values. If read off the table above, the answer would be 11.70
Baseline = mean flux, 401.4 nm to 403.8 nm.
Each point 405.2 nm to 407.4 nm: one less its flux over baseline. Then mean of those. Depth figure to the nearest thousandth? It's 0.012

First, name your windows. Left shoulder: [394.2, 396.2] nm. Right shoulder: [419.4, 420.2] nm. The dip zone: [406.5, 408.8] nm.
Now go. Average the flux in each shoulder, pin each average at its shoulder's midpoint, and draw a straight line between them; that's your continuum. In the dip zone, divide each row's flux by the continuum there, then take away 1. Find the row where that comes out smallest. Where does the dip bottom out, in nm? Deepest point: 408.7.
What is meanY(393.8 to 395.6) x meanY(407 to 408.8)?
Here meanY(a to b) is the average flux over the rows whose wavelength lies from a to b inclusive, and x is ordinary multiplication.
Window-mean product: 138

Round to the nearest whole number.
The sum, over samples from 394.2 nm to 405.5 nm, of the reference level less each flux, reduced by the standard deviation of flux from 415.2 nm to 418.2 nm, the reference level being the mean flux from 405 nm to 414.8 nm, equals -7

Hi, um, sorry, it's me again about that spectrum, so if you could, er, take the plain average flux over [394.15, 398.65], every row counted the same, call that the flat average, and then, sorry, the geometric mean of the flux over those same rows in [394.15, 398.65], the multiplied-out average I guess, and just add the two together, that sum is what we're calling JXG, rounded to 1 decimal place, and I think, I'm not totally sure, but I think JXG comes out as 21.0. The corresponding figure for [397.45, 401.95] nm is 23.6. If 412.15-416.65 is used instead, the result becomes 23.6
